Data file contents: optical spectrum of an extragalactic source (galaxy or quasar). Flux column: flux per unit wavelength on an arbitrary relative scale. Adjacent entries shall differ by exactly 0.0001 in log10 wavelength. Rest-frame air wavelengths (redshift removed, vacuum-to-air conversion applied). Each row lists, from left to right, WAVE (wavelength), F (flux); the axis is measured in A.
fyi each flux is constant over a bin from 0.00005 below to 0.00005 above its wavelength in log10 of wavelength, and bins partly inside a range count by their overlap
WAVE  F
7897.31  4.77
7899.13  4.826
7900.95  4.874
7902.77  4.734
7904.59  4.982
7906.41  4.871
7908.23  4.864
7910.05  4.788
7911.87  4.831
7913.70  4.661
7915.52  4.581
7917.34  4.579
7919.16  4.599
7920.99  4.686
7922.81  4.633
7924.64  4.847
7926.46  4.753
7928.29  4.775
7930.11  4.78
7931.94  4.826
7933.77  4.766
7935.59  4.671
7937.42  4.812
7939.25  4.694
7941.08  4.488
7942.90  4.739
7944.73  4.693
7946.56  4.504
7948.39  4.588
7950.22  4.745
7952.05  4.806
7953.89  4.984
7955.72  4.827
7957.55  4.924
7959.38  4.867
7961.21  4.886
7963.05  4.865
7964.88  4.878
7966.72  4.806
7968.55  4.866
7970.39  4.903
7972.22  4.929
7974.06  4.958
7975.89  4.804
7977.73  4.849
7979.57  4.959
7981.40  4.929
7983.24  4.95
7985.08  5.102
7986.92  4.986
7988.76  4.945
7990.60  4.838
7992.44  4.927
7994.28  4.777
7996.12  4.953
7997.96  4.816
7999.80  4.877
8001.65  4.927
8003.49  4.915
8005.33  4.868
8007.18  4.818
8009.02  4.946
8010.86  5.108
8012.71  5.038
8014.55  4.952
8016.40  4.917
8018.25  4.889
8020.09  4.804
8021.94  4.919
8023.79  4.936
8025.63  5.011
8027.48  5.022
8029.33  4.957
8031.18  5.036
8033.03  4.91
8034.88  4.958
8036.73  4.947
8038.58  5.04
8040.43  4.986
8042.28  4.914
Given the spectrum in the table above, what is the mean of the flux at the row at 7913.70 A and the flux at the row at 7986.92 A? 4.82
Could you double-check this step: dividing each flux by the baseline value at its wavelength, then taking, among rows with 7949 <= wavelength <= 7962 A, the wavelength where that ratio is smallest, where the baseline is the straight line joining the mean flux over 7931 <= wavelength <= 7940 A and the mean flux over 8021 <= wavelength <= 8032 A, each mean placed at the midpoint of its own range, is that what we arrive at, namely 7950.22 A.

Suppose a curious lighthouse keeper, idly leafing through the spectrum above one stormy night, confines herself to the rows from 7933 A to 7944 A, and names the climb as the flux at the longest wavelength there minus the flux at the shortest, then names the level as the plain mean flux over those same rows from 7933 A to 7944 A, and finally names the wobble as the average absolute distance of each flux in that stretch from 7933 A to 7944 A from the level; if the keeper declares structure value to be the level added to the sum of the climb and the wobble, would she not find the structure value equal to 4.75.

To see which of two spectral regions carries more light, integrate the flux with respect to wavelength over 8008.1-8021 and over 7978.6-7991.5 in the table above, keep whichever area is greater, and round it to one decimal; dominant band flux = 64.0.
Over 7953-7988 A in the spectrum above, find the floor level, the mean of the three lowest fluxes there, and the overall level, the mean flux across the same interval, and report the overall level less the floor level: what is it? 0.097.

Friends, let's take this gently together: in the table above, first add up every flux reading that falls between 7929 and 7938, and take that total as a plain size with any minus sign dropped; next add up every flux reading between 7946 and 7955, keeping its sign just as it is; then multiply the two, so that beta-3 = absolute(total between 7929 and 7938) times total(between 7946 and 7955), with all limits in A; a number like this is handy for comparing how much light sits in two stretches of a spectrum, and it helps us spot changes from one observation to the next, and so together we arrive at 564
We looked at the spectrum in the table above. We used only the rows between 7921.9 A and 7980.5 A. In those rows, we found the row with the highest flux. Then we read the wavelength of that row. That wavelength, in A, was 7953.89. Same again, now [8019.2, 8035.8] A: 8031.18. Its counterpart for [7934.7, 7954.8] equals 7953.89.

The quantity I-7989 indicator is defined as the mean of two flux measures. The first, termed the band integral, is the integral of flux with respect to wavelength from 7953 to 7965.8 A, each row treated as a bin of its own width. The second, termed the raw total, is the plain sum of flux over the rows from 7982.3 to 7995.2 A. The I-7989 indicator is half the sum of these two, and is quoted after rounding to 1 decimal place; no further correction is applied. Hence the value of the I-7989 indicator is 48.6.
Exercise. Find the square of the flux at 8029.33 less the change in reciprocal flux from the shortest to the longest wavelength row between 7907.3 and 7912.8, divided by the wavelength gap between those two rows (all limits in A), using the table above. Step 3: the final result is 24.6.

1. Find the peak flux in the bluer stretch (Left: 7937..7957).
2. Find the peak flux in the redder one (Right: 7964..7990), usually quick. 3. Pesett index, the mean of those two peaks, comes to 5.043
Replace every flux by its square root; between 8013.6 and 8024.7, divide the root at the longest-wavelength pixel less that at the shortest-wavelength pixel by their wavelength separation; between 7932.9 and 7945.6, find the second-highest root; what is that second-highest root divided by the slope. -5607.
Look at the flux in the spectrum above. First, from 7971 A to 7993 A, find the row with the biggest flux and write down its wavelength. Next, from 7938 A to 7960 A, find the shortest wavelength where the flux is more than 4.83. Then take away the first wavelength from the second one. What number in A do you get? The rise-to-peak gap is -31.2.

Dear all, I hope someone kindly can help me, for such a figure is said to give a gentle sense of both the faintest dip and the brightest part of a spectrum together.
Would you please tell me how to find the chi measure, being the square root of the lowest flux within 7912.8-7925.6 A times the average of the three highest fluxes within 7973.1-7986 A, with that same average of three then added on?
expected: 9.79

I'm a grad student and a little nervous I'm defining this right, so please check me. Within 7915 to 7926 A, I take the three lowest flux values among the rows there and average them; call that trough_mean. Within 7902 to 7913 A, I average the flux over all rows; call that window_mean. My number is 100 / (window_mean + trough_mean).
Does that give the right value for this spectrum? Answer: 10.6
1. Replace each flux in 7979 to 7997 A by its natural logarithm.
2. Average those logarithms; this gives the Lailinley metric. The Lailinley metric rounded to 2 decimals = 1.60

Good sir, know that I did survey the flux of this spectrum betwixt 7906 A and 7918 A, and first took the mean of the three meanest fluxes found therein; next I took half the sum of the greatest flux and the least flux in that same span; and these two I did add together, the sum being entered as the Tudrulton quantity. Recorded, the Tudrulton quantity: 9.33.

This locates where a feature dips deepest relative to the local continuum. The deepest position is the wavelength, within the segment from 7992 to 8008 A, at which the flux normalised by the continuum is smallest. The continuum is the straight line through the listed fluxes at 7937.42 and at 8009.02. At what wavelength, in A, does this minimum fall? 7994.28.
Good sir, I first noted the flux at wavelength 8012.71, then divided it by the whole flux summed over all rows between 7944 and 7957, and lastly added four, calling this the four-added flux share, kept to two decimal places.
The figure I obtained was 4.15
